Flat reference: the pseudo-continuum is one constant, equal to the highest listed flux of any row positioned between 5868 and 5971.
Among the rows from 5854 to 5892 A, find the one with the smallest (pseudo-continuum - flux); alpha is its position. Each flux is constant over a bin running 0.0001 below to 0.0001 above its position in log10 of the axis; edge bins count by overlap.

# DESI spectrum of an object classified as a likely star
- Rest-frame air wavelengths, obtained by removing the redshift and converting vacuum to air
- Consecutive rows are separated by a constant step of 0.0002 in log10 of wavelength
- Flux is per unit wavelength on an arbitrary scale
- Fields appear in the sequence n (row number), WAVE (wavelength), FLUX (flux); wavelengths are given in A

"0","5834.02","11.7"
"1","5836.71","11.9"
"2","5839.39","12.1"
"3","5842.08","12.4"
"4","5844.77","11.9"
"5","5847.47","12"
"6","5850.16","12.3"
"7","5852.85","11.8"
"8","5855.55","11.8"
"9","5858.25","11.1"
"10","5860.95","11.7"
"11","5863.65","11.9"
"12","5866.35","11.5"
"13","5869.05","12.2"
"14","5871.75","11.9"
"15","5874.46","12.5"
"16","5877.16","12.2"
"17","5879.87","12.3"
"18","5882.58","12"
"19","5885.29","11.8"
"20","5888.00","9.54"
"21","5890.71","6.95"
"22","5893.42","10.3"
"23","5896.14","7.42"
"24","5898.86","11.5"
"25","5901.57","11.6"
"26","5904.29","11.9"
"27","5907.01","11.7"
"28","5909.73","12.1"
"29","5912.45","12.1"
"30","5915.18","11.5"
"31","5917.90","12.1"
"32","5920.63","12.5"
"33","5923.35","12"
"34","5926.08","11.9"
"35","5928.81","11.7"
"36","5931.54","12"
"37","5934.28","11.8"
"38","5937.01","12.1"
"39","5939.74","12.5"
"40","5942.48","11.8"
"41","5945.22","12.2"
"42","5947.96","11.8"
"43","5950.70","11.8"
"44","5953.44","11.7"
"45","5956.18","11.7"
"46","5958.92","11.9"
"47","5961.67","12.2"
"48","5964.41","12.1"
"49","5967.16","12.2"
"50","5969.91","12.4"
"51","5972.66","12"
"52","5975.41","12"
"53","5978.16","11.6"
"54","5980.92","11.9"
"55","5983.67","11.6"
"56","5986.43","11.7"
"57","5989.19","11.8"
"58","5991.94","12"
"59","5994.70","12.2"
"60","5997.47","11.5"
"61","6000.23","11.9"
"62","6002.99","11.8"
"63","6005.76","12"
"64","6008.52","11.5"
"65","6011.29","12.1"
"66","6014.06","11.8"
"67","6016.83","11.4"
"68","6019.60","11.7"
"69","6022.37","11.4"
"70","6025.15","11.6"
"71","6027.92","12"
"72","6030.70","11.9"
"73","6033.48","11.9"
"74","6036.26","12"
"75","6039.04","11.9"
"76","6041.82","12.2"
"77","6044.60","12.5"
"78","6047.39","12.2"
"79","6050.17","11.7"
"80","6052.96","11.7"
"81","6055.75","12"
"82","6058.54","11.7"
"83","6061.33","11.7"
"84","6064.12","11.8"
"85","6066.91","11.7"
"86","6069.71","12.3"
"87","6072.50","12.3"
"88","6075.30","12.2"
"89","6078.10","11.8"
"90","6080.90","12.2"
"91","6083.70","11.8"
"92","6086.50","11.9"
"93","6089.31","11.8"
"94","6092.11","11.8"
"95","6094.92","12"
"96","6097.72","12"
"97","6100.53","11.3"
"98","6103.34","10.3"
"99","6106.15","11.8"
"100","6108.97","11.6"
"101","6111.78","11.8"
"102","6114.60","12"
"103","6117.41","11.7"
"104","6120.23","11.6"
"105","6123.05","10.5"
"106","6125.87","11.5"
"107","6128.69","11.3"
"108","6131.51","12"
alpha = 5874.46 A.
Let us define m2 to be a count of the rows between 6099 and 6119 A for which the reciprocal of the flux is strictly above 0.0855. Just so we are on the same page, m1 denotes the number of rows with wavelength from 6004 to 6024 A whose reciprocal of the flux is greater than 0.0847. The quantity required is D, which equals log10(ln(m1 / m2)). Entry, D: -0.29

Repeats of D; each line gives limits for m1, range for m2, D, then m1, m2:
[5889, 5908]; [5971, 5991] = 0.04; 6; 2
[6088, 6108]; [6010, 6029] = -0.29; 5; 3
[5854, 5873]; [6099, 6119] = -0.54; 4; 3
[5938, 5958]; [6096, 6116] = -0.29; 5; 3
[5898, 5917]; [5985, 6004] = 0.14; 4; 1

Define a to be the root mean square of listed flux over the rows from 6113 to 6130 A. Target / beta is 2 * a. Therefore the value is 22.9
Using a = 11.4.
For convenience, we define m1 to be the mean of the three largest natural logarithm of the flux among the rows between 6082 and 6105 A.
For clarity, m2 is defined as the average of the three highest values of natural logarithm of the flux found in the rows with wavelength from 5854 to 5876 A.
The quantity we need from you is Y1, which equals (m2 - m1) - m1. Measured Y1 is -2.46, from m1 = 2.48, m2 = 2.50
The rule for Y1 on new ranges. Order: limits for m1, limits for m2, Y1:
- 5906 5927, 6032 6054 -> -2.50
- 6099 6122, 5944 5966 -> -2.45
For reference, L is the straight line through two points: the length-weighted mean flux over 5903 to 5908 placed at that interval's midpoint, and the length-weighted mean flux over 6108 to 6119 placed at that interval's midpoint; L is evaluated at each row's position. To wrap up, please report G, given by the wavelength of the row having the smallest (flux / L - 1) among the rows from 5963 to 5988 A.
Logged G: 5978.16 A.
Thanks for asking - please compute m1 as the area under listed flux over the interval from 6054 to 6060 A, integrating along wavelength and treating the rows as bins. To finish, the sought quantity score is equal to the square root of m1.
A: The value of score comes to 8.4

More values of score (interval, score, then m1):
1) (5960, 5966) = 8.5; 73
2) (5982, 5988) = 8.4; 70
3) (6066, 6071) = 7.7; 60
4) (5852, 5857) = 7.7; 59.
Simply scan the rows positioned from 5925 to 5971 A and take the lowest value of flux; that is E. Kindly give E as 11.7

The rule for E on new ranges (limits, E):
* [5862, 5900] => 6.95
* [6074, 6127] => 10.3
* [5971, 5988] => 11.6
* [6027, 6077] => 11.7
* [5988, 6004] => 11.5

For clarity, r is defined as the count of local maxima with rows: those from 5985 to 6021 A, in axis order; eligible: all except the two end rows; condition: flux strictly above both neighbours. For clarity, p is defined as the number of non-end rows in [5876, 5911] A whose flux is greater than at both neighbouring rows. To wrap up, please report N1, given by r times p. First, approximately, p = 3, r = 4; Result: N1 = 12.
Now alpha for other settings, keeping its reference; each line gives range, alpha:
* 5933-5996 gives 5939.74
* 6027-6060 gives 6044.60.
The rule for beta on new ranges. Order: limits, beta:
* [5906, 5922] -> 24.0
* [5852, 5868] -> 23.3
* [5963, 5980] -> 24.1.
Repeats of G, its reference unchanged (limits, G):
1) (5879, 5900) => 5890.71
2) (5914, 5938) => 5915.18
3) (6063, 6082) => 6066.91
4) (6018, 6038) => 6022.37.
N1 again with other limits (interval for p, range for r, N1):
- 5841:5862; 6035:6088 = 4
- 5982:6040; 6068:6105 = 14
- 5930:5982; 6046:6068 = 8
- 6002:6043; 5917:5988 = 35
